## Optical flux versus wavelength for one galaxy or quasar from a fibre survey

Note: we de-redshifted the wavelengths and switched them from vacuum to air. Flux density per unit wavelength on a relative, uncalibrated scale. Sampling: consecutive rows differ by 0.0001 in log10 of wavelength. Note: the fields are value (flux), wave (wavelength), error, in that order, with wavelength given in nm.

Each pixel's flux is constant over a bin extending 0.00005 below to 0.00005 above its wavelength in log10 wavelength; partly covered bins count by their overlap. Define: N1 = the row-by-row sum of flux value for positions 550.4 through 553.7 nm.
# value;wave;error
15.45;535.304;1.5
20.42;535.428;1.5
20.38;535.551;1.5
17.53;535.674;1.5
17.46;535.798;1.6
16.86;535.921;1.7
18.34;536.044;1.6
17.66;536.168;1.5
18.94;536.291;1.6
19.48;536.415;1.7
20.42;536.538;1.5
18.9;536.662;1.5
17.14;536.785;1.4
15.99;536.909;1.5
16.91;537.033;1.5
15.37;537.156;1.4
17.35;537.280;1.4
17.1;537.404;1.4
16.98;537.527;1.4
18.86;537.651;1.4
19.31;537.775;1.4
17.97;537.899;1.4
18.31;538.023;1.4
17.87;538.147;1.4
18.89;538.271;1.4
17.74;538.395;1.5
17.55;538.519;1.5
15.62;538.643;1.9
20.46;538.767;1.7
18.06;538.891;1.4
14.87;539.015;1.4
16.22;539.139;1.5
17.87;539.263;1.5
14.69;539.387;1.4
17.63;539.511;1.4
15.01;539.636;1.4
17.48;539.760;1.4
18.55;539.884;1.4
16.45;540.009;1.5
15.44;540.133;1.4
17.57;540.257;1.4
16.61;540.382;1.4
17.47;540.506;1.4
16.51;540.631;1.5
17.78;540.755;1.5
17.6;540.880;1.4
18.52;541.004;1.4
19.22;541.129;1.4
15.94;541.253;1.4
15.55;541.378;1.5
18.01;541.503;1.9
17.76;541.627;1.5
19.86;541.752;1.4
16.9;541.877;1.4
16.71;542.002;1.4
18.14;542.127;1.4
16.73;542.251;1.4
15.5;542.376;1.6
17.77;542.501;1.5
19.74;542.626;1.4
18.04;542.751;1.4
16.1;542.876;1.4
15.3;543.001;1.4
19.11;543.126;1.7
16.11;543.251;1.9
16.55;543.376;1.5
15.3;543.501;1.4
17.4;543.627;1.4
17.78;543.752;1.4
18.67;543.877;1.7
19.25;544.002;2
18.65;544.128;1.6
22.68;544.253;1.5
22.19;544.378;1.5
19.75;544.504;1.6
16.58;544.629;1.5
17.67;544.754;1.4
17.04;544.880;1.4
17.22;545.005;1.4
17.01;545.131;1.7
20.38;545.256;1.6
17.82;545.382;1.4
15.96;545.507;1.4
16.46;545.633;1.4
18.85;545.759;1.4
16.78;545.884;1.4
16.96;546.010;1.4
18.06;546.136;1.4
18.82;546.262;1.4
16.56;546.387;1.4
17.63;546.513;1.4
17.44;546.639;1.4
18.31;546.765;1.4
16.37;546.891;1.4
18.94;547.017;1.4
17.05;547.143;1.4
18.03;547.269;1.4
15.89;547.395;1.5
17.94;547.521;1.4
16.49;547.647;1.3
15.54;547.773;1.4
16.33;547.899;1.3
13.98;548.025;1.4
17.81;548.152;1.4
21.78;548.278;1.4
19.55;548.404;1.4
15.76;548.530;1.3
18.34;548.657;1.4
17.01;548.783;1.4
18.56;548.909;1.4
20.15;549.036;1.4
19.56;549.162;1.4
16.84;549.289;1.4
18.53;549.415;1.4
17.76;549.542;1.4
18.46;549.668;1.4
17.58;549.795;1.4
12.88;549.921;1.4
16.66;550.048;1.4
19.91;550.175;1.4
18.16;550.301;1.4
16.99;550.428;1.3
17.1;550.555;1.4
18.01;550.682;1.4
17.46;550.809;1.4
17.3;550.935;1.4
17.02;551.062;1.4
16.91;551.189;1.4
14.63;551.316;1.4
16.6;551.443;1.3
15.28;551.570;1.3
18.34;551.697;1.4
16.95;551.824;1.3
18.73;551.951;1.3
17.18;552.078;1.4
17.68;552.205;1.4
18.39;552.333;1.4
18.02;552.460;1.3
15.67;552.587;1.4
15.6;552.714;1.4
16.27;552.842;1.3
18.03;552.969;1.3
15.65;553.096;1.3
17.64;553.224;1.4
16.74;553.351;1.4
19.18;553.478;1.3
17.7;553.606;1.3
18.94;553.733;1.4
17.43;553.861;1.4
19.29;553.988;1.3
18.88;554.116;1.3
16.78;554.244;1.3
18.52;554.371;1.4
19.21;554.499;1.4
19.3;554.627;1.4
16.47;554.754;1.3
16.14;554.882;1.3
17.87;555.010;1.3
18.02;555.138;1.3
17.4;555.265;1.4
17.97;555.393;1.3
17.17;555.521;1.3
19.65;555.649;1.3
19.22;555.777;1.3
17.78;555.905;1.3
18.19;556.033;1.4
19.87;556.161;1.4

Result 445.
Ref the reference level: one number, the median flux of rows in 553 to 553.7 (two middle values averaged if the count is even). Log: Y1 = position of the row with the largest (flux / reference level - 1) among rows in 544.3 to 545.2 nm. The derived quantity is 544.378 nm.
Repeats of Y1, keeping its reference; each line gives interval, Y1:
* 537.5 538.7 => 537.775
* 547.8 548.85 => 548.278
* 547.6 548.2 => 548.152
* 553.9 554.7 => 554.627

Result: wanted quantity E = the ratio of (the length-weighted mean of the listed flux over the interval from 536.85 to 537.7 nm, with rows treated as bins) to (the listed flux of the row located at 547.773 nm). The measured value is 1.09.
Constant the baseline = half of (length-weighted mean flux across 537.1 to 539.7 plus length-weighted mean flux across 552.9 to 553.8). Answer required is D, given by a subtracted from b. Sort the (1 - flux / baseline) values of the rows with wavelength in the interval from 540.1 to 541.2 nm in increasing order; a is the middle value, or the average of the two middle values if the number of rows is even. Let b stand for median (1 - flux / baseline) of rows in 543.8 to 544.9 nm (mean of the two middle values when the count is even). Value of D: -0.06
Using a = -0.004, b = -0.07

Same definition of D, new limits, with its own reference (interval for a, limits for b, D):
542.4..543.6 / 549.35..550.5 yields -0.07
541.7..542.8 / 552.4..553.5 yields 0.06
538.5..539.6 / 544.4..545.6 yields 0.02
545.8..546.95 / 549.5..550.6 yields -0.01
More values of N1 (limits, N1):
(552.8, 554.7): 270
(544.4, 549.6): 724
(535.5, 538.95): 503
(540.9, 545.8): 694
